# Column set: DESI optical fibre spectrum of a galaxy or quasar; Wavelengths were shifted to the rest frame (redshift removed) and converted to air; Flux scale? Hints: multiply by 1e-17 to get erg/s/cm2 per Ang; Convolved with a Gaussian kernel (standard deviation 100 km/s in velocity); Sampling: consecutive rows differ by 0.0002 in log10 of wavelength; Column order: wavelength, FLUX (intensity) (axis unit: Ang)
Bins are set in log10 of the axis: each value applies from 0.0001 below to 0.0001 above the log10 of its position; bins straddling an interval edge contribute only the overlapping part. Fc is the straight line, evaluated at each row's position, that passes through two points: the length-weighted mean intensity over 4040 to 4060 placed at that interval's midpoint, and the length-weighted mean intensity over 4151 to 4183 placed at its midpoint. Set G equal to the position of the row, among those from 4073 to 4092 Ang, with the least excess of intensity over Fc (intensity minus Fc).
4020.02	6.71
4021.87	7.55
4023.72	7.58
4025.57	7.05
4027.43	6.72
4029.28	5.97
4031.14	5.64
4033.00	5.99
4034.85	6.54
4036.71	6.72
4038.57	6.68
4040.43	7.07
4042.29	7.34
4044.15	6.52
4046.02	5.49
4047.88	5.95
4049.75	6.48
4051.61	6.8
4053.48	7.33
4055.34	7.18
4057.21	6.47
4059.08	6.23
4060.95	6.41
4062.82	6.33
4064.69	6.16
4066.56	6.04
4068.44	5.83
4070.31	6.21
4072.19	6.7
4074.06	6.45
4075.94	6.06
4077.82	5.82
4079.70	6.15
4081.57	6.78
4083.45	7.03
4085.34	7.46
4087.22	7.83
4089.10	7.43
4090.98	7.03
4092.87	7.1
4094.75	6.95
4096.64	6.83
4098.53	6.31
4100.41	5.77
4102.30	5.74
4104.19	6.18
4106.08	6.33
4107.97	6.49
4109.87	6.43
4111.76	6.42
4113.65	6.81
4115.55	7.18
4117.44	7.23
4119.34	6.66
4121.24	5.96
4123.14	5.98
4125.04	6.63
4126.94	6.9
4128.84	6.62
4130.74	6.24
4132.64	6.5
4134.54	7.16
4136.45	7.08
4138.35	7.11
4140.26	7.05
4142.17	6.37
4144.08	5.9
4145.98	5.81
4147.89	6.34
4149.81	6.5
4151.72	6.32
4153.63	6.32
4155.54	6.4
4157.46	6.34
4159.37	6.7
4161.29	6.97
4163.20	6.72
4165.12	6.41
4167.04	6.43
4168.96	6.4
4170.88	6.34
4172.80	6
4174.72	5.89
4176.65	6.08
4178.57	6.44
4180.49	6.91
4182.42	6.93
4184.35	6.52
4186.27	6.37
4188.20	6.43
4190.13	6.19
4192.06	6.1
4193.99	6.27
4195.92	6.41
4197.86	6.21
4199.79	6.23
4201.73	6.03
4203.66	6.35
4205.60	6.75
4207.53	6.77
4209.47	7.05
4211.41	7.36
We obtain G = 4077.82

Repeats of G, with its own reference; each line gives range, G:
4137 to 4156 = 4145.98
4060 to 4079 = 4068.44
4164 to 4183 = 4174.72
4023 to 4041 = 4031.14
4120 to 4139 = 4121.24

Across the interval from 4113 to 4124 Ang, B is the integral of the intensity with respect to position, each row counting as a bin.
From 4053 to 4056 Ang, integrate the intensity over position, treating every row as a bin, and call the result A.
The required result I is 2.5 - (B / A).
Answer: -0.85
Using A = 22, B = 73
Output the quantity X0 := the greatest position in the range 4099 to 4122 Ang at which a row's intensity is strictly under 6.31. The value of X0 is 4121.24 Ang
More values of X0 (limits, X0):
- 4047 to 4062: 4059.08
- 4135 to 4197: 4193.99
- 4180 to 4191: 4190.13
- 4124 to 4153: 4145.98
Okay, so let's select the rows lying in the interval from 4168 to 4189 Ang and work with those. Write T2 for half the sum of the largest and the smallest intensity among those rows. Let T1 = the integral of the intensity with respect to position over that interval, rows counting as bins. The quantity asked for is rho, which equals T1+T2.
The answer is 141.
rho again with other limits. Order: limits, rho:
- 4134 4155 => 144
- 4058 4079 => 137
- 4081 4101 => 146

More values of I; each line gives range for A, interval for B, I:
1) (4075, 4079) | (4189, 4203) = -1.16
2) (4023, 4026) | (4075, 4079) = 1.42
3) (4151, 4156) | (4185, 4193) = 0.92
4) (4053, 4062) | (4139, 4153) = 1.03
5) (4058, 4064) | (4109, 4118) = 0.89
